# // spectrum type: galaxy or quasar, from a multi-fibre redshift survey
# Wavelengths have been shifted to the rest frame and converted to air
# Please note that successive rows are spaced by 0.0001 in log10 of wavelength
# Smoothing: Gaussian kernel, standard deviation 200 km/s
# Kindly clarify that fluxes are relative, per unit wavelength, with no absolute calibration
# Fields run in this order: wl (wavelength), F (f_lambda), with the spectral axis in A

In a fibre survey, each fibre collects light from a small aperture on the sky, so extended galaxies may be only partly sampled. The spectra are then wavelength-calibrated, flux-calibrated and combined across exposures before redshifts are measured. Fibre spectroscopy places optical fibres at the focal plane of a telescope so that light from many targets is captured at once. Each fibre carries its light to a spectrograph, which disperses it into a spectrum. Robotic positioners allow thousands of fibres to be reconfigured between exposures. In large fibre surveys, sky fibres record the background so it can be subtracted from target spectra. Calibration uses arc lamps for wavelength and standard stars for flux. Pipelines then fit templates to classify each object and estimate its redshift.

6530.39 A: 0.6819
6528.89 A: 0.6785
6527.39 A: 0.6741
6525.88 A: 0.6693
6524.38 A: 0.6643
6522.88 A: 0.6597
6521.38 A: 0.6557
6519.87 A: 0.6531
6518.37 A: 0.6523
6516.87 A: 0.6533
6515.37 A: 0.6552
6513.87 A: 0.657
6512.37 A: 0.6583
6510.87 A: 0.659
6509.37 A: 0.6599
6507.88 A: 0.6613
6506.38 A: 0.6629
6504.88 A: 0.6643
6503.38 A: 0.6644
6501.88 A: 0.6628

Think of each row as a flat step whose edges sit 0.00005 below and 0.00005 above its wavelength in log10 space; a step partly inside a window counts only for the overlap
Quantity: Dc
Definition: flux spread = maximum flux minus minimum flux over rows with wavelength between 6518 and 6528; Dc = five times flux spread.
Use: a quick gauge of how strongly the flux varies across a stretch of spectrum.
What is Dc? 0.109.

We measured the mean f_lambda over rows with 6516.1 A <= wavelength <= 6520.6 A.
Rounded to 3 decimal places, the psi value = 0.653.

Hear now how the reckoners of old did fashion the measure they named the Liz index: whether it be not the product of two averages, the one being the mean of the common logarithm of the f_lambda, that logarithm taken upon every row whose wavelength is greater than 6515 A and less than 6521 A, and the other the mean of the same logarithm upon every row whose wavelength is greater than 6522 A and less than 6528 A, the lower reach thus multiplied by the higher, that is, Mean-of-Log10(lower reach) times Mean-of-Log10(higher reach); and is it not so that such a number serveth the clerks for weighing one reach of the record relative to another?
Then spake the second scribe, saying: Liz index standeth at 0.0325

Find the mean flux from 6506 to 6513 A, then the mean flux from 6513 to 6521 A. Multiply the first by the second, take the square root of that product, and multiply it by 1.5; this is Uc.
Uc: 0.986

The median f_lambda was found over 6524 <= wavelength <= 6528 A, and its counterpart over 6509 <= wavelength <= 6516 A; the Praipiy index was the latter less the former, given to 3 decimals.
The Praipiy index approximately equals -0.011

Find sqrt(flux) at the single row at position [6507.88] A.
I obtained 0.8132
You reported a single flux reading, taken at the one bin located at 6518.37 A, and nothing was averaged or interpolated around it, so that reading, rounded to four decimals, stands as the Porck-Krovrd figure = 0.6523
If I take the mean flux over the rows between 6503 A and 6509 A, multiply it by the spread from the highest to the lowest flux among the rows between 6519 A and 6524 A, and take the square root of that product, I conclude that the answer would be 0.066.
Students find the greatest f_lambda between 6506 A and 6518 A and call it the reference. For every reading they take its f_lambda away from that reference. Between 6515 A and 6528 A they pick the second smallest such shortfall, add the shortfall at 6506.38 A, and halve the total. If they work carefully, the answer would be -0.0032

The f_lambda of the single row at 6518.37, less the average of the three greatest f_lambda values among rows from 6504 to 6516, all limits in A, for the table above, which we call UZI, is -0.011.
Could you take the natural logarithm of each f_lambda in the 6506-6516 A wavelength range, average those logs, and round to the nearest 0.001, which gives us -0.417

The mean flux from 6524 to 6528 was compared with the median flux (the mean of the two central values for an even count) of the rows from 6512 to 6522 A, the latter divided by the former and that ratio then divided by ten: 0.098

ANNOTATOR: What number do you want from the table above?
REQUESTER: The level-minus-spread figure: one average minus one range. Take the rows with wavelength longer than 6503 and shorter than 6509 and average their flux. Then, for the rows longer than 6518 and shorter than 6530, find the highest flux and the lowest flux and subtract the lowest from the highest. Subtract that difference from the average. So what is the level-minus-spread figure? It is 0.637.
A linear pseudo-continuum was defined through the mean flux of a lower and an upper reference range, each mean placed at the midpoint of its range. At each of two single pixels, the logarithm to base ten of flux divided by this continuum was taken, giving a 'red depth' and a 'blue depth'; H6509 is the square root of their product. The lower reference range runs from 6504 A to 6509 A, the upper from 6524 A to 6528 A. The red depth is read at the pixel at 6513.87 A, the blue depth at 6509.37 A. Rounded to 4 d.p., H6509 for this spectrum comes 0.0037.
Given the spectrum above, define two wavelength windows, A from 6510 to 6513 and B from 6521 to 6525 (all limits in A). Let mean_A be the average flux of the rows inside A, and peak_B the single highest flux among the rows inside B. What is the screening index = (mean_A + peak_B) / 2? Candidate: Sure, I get 0.661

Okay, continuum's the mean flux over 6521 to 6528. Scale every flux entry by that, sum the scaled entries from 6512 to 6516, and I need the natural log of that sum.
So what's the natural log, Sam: 1.087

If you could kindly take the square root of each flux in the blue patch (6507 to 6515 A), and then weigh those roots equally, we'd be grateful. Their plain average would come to 0.812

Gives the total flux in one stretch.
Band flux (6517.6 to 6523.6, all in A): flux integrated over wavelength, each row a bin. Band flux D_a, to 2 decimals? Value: 3.93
